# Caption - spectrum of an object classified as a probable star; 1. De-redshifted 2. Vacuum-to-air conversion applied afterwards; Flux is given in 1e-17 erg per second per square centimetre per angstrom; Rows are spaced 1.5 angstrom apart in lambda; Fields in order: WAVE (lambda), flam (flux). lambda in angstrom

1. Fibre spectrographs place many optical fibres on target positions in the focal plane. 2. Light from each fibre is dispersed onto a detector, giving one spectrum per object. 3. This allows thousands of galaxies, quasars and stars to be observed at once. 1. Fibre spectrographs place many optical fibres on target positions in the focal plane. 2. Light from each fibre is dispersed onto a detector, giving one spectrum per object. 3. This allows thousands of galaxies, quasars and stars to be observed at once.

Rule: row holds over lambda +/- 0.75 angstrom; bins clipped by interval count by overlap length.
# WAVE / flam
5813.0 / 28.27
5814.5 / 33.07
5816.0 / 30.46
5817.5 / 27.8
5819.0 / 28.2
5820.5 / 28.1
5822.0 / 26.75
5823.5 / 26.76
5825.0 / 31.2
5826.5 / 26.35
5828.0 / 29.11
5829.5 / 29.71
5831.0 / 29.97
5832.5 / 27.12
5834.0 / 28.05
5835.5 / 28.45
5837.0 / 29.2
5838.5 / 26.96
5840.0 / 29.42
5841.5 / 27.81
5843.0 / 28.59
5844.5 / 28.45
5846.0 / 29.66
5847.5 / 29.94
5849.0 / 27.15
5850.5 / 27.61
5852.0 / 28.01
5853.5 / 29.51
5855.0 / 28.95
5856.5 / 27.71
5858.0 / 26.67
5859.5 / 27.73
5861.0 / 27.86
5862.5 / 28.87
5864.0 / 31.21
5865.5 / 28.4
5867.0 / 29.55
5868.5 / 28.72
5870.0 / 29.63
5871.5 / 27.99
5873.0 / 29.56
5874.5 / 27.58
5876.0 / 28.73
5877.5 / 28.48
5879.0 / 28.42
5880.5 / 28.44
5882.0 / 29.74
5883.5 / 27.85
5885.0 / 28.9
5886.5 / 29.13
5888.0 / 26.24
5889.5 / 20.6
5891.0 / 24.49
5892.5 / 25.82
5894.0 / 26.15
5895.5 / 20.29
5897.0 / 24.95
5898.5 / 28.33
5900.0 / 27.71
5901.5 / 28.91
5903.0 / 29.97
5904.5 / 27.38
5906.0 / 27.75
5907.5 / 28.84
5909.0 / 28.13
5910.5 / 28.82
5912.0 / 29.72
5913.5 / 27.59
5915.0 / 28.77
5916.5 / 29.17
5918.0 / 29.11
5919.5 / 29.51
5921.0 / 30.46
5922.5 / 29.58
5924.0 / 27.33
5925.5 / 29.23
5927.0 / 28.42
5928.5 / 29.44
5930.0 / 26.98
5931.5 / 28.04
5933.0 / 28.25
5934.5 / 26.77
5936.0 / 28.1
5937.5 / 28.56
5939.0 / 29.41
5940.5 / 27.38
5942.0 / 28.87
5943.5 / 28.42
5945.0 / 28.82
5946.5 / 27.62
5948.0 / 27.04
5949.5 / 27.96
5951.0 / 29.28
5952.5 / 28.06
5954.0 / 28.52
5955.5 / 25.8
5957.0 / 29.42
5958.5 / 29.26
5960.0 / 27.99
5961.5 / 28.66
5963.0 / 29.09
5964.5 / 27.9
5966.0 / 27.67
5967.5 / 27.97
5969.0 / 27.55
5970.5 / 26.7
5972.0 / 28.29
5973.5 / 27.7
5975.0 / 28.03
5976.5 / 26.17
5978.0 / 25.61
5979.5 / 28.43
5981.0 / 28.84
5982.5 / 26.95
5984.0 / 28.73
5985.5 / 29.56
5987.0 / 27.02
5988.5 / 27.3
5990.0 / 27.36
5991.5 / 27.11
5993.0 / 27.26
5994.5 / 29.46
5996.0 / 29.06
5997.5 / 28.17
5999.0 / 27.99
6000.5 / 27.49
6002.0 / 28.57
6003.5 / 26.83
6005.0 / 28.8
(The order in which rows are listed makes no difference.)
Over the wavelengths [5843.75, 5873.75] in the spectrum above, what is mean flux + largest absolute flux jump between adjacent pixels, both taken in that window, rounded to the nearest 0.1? 31.5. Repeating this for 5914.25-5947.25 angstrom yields 31.0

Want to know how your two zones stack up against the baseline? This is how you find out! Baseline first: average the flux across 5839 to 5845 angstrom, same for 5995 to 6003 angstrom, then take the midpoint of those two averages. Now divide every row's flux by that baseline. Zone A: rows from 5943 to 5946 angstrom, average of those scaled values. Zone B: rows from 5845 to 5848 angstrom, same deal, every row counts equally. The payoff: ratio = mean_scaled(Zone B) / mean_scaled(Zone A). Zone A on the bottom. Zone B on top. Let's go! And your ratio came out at 1.04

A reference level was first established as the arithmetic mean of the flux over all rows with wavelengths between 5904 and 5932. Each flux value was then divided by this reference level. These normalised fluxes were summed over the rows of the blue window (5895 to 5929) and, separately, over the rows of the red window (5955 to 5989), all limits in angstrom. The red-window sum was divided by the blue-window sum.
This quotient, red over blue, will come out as 0.99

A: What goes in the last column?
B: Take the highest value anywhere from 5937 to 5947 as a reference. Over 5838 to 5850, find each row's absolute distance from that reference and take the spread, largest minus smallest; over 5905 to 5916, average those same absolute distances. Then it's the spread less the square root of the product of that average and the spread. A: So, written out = 0.9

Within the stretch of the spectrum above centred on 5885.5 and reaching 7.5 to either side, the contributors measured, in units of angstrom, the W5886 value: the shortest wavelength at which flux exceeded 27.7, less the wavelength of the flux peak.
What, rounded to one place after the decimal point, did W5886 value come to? -3.0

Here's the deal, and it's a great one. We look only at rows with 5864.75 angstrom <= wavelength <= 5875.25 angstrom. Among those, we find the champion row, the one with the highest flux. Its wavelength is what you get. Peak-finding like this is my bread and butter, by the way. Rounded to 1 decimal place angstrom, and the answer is 5870.0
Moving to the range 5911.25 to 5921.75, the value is 5921.0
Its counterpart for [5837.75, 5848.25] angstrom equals 5847.5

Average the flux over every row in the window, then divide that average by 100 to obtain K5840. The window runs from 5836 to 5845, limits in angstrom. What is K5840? 0.284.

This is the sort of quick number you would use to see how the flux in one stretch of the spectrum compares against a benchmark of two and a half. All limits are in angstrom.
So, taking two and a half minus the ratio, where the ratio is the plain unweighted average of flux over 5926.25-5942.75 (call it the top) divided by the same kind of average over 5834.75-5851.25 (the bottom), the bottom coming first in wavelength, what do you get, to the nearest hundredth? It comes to 1.51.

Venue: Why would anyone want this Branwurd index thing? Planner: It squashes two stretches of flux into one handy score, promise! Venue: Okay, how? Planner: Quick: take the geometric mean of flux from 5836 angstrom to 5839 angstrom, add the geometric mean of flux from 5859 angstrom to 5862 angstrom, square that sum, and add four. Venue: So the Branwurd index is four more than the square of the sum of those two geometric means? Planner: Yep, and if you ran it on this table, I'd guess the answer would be 3124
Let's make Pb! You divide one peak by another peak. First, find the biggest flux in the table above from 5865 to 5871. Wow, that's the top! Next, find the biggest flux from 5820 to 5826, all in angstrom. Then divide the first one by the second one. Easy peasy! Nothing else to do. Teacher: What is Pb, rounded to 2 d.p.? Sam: 0.95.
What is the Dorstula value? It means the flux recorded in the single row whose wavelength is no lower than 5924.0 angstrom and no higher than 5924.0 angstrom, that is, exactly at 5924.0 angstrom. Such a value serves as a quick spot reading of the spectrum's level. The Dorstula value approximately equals 27.33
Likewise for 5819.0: 28.2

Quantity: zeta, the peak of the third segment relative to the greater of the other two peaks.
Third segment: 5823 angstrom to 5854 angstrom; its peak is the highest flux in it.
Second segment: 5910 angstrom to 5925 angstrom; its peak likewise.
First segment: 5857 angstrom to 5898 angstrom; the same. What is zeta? 1.00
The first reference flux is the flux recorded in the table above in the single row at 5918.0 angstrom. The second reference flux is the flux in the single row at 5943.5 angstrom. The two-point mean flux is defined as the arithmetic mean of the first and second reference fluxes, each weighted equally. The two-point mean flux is 28.8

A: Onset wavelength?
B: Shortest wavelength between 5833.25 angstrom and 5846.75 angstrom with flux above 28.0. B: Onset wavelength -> 5834.0 angstrom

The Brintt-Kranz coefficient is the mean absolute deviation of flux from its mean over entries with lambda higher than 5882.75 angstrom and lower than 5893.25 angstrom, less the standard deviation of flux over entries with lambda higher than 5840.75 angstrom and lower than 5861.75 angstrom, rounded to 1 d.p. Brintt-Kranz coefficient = 1.2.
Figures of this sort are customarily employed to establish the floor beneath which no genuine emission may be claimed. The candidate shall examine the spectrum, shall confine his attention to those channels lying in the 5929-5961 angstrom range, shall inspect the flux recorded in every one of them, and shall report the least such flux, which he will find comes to 25.8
